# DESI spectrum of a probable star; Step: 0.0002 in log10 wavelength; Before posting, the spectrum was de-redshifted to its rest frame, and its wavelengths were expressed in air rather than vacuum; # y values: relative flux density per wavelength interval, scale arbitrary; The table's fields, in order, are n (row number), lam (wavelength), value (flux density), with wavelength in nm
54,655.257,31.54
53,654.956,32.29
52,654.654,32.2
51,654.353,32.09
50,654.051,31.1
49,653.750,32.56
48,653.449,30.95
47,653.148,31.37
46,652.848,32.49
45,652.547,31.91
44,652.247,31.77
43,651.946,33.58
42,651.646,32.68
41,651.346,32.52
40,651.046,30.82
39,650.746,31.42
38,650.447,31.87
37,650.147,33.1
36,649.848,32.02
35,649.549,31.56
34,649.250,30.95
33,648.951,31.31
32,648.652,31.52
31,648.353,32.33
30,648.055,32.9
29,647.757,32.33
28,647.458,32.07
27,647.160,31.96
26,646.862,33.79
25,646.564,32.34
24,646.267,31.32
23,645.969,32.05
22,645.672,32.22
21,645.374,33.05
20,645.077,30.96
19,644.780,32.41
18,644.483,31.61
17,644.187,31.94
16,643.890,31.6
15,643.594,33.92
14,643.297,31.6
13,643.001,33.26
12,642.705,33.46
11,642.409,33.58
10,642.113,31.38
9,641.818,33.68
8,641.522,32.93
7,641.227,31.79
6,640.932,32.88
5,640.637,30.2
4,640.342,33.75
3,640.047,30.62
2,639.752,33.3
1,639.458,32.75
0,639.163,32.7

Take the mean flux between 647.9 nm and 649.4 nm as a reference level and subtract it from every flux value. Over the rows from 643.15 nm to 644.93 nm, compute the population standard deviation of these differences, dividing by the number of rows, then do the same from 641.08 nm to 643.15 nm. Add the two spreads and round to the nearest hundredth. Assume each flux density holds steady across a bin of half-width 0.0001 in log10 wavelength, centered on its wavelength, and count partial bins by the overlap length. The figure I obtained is 1.68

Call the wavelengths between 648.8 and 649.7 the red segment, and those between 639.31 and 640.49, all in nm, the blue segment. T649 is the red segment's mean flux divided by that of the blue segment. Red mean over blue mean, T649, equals 0.96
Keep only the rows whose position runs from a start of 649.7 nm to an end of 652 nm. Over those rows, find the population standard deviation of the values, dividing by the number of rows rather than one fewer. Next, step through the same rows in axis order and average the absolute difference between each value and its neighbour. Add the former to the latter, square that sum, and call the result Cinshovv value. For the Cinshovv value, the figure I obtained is 2.9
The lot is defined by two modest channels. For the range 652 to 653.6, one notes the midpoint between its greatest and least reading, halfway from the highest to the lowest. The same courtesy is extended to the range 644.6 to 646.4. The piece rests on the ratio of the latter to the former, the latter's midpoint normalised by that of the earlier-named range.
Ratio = 1.009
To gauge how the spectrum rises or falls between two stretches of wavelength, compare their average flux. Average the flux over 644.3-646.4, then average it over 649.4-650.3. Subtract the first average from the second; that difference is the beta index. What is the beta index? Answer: 0.28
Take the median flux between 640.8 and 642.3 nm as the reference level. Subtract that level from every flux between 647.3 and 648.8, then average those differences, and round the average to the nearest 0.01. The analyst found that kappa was -0.65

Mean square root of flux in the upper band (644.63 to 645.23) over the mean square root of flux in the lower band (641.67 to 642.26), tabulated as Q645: 0.99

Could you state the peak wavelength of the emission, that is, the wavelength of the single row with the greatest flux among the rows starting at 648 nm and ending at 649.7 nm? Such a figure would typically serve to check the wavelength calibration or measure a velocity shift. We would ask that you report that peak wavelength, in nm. 648.055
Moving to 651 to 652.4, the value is 651.946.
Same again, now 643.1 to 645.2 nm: 643.594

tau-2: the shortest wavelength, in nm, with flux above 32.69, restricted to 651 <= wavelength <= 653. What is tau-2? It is 651.946 nm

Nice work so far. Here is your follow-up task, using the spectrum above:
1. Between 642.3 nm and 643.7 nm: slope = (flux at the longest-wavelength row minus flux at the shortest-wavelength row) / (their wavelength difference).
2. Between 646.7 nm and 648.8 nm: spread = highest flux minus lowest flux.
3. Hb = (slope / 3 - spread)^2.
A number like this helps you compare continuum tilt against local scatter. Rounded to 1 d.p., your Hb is 4.7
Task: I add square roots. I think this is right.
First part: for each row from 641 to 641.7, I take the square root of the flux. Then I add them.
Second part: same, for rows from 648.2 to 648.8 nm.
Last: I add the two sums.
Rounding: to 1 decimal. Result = 22.7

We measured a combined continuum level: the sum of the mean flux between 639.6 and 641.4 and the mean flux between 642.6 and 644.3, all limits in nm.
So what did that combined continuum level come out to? 64.7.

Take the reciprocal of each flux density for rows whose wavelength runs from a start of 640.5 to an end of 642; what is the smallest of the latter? 0.0297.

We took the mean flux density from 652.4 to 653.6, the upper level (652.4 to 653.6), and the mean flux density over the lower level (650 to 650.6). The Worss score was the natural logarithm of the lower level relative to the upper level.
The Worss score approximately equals 0.025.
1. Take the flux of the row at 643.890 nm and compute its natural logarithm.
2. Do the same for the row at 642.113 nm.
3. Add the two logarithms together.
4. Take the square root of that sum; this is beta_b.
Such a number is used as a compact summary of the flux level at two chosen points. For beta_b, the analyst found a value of 2.63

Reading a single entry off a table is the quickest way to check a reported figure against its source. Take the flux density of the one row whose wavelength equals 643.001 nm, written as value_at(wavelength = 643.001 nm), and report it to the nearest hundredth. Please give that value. 33.26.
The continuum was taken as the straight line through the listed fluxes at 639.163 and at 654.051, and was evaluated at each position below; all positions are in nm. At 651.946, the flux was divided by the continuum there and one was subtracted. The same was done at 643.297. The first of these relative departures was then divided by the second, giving -3.5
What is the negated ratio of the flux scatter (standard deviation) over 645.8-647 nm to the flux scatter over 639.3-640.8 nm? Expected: -0.6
